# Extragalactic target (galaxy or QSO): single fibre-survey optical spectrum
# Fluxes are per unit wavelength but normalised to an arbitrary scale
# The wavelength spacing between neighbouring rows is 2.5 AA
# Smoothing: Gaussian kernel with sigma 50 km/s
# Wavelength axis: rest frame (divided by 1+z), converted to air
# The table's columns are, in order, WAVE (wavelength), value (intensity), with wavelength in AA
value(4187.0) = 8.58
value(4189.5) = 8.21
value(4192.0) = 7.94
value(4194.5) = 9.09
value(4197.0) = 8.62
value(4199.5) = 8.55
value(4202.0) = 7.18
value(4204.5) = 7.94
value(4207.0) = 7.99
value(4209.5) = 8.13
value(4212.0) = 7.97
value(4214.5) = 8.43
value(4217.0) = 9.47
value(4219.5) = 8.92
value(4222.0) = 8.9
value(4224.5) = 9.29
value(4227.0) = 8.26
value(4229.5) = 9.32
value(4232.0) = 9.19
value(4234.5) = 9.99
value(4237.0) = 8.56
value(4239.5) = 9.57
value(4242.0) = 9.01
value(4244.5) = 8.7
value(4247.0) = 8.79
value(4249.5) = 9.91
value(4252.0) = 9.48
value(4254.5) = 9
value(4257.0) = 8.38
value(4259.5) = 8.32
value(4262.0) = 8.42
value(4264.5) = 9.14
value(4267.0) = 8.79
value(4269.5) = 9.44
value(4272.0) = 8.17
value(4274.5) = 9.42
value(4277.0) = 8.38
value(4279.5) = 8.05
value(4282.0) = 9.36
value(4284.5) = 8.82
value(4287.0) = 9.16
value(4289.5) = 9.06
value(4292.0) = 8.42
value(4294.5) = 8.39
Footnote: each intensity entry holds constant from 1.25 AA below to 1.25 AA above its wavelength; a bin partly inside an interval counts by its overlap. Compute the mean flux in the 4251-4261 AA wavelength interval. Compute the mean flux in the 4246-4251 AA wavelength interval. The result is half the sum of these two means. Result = 9.1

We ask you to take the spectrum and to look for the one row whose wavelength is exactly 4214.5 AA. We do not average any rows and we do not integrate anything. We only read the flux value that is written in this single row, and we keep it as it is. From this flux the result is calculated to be 8.43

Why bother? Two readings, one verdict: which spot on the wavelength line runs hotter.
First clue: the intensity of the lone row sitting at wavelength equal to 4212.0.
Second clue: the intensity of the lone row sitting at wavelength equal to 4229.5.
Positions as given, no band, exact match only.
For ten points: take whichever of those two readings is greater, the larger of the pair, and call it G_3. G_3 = 9.32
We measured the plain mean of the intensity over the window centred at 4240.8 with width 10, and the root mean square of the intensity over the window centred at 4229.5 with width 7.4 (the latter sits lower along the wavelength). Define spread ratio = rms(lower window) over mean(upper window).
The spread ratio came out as 1.00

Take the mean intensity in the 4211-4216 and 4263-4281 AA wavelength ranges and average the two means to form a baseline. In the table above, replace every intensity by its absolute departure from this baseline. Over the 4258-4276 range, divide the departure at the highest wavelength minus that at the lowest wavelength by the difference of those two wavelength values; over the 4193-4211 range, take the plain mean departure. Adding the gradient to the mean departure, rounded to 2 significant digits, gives 0.55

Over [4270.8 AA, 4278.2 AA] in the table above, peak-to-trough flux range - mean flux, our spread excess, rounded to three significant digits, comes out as -7.41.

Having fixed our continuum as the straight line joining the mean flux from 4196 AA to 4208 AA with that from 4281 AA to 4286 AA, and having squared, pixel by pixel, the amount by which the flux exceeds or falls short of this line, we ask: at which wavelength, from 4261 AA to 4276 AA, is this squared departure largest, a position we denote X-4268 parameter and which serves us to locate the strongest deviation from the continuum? 4272.0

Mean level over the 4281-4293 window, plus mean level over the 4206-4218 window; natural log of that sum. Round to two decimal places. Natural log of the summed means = 2.85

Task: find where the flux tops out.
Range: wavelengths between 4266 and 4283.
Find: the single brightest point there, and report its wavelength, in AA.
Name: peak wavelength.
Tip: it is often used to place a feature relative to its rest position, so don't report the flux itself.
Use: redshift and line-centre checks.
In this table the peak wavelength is 4269.5 AA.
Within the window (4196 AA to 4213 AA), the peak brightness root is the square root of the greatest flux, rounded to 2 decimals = 2.94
